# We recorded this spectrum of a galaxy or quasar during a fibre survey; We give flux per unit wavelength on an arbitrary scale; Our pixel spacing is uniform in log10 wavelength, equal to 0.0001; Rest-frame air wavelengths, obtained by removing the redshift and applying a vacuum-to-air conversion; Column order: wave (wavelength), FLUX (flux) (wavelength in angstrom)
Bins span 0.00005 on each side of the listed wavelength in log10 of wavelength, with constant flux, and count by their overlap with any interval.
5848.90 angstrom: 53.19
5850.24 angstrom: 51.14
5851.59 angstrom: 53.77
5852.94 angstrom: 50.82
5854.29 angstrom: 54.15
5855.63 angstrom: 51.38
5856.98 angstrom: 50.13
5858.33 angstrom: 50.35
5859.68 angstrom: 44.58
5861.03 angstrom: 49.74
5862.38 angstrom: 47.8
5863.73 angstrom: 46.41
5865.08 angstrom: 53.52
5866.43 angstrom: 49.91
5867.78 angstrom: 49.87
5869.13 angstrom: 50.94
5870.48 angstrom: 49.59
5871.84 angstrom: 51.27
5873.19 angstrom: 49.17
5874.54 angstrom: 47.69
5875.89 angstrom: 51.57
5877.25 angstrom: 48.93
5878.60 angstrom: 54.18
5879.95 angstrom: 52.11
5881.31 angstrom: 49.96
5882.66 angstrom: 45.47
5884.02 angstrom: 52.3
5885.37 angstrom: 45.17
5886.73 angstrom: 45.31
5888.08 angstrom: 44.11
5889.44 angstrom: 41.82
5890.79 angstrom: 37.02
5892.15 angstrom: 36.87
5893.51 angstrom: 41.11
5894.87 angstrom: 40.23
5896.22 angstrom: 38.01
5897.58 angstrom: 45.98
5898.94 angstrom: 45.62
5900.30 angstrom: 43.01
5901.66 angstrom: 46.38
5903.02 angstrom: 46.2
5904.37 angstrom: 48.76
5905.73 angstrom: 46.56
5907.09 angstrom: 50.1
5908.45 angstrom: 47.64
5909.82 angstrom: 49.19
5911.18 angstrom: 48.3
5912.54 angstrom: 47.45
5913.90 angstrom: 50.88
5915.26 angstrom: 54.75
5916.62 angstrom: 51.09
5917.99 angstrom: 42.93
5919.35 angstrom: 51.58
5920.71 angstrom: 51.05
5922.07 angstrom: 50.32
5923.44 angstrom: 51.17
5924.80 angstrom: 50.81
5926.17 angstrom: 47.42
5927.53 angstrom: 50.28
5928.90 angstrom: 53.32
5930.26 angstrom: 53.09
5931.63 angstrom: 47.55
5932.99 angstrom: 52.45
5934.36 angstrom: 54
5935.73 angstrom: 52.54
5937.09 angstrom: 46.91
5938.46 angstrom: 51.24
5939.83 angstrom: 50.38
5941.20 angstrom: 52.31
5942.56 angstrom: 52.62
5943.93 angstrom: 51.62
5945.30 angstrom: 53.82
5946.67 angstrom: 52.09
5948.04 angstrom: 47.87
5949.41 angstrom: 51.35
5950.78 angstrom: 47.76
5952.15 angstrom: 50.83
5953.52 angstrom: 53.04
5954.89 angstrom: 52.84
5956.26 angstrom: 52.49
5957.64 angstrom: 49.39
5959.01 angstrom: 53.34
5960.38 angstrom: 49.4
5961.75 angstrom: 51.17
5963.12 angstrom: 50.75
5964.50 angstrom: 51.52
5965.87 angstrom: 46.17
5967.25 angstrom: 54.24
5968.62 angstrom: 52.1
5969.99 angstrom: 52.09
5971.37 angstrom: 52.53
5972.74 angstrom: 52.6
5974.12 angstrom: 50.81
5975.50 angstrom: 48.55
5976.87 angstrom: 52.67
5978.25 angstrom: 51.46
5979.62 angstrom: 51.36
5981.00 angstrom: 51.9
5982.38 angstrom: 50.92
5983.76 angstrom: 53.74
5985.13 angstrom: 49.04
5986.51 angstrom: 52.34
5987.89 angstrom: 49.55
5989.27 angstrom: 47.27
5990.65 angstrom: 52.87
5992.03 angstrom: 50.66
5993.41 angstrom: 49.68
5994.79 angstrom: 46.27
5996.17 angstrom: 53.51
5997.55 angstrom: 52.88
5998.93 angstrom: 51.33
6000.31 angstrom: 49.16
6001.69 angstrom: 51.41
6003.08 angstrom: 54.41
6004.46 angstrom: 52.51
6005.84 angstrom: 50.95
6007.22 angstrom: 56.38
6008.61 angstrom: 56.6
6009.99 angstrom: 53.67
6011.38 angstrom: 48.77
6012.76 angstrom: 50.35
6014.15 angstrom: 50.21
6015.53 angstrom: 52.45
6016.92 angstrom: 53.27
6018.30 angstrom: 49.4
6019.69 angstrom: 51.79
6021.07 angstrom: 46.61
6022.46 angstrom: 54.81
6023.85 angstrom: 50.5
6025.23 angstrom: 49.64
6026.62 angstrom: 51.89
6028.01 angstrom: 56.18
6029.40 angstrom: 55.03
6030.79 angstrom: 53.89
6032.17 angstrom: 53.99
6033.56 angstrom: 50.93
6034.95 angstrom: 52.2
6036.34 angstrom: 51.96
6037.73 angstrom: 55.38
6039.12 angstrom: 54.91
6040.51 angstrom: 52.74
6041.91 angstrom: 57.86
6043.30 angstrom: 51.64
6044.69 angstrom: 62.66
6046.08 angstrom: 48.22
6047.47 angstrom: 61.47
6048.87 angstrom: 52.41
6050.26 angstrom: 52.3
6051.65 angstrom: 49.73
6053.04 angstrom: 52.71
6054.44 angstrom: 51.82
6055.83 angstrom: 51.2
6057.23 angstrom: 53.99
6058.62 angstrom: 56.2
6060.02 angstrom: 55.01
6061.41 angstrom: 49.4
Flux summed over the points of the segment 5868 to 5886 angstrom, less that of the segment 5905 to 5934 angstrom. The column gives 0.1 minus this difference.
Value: 400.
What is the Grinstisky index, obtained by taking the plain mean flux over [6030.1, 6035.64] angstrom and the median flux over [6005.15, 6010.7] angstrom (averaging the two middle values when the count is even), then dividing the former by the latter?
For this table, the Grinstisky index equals 0.96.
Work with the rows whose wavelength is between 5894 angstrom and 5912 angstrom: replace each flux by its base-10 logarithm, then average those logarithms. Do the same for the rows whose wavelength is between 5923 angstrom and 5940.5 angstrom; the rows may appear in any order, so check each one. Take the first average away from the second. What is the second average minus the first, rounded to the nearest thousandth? 0.046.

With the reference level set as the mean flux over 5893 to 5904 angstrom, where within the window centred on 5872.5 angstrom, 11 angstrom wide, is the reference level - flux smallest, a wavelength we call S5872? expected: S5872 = 5875.89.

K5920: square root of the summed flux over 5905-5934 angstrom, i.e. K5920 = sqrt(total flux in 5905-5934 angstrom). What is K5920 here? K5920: 32.4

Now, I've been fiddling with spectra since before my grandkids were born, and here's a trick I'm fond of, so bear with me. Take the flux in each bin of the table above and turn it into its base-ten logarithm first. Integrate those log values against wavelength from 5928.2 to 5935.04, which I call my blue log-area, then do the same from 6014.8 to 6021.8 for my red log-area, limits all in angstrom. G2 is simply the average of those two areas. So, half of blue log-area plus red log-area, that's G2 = 11.8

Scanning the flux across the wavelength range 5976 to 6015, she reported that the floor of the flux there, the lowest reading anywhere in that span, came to 46.27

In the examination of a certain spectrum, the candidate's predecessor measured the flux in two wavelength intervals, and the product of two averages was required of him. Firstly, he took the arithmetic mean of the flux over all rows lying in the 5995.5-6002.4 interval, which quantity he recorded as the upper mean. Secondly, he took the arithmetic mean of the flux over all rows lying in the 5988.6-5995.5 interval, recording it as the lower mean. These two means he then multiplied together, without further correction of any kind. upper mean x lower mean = 2549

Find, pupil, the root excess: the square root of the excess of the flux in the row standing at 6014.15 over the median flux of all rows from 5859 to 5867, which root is 1.2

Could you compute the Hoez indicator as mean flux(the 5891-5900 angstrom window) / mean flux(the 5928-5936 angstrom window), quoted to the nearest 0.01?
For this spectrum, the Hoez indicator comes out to 0.79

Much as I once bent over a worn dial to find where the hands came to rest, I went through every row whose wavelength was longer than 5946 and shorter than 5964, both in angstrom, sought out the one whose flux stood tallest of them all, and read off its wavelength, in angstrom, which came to 5959.01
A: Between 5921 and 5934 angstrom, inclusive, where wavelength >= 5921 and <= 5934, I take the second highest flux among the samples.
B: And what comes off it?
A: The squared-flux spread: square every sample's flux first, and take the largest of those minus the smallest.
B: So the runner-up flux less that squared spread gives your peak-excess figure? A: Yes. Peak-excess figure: -541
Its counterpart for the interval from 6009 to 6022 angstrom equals -655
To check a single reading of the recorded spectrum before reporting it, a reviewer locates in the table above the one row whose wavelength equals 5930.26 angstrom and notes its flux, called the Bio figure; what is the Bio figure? 53.09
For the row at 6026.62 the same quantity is 51.89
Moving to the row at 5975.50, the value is 48.55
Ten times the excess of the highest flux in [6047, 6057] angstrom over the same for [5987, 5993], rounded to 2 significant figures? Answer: 86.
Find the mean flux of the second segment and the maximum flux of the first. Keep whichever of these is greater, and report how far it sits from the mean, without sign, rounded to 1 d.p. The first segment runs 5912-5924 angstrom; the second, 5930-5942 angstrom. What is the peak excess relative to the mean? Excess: 3.6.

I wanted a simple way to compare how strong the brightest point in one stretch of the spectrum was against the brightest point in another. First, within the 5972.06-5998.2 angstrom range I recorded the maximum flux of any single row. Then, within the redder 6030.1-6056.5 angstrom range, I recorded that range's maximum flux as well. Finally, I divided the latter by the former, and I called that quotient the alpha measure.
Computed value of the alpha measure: 1.17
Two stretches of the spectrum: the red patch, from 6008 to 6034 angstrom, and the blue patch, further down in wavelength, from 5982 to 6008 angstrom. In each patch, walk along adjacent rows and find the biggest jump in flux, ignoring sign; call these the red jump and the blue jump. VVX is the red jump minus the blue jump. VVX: 1.0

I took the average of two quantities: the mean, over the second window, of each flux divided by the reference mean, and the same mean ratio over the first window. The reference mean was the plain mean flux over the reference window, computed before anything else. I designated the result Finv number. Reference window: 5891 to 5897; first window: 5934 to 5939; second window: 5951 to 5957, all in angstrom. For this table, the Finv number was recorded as 1.32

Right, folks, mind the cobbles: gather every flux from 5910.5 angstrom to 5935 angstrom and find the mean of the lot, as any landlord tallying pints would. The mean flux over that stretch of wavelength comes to 50.5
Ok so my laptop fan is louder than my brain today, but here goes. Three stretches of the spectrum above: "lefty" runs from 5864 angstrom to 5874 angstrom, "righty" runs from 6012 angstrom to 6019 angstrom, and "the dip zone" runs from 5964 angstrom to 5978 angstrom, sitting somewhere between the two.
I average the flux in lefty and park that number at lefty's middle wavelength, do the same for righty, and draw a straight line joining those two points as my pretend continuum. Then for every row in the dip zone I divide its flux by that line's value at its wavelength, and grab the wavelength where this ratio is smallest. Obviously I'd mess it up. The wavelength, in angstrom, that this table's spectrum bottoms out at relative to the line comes 5965.87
